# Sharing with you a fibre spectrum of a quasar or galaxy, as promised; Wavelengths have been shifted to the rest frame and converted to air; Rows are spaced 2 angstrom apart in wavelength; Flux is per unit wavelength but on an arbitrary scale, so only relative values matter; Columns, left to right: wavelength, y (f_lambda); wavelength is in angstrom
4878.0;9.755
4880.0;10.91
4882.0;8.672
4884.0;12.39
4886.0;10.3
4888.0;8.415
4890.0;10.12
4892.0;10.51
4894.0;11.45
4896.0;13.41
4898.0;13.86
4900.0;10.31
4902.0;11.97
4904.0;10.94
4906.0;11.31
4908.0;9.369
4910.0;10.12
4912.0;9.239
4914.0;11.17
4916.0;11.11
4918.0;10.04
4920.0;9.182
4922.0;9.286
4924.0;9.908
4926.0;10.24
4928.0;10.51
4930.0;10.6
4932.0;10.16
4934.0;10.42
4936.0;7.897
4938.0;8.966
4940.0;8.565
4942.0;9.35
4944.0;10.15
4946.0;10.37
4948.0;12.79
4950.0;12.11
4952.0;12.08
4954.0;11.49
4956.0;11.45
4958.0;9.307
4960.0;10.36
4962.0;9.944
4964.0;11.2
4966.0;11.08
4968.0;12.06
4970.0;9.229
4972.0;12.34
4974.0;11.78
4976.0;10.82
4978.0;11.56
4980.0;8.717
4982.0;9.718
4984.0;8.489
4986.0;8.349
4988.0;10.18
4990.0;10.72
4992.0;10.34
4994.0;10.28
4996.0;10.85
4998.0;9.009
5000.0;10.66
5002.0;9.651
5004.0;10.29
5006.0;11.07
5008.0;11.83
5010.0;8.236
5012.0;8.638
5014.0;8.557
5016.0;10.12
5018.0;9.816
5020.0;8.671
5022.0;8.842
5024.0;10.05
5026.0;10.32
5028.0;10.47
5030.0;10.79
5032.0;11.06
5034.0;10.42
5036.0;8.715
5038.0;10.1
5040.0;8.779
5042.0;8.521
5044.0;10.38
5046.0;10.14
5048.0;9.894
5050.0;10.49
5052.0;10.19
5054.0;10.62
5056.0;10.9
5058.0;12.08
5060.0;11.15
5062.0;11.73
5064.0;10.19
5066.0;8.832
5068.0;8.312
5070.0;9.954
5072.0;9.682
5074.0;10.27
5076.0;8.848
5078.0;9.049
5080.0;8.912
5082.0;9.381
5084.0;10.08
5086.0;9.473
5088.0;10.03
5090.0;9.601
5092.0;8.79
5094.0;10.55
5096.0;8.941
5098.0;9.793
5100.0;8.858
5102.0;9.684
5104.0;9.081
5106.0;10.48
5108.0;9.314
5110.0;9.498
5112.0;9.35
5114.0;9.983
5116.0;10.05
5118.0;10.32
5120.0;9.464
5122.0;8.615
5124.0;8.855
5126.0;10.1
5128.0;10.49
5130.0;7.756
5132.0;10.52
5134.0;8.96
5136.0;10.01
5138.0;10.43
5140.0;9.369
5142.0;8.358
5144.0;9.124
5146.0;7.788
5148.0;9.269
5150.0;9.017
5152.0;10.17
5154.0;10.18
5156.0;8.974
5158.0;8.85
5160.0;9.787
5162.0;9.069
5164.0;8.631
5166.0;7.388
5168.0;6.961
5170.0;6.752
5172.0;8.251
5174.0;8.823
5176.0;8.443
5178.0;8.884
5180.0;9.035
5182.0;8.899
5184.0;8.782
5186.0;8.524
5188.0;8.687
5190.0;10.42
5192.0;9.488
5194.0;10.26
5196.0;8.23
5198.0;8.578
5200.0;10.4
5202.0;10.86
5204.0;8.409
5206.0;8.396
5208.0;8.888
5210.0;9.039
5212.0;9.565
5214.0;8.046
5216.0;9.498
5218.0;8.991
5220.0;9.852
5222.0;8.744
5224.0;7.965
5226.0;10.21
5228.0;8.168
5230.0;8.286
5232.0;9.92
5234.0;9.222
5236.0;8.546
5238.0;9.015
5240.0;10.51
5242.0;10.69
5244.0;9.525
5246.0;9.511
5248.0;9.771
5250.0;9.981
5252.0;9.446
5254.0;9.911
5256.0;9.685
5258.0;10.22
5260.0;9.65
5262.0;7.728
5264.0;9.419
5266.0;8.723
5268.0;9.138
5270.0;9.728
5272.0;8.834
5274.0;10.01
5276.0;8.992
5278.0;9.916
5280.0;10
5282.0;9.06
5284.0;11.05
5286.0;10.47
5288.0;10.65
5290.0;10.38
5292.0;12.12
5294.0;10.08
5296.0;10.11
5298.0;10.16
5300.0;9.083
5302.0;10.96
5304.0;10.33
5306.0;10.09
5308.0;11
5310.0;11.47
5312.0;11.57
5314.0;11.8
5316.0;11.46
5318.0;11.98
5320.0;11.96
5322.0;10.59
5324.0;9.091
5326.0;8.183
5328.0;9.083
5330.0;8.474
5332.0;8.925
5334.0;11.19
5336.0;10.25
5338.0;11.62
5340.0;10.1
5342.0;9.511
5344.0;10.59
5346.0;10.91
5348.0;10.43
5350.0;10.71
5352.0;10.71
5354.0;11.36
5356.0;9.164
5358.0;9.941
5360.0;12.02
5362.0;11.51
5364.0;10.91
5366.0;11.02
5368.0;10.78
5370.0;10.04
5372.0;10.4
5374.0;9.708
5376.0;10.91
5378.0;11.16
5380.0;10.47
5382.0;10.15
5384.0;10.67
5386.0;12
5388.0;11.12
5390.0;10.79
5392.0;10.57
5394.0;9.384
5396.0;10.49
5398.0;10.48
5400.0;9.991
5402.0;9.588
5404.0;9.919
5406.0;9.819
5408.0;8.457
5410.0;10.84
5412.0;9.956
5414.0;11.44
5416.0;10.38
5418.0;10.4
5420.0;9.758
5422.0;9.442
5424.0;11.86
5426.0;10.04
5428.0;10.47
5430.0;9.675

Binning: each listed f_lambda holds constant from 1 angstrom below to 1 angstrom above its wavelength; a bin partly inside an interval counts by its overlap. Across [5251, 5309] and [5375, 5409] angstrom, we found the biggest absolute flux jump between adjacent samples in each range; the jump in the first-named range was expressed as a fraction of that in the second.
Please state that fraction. 1.5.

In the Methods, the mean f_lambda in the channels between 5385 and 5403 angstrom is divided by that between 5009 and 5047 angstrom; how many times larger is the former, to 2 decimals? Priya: 1.09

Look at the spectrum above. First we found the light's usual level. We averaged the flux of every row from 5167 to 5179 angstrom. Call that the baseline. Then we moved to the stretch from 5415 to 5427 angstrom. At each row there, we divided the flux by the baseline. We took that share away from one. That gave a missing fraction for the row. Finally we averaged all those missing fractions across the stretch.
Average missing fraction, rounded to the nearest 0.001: -0.286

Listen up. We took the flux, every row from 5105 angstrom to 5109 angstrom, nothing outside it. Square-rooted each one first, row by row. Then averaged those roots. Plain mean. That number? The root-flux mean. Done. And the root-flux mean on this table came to 3.14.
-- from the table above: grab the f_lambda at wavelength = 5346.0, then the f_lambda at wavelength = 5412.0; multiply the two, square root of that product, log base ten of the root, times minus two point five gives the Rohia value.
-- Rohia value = -2.54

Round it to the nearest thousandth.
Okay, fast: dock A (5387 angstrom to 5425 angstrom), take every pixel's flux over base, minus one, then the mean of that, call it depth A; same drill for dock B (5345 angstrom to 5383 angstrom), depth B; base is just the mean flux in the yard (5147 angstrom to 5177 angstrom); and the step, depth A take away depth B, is -0.046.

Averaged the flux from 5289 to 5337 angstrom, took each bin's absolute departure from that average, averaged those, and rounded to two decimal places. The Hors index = 0.95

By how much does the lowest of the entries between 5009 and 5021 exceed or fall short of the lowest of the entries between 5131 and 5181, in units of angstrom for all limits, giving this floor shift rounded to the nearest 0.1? 1.5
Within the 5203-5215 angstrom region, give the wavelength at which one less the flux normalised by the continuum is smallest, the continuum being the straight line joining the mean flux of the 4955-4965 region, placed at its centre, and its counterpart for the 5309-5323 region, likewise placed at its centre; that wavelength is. 5212.0 angstrom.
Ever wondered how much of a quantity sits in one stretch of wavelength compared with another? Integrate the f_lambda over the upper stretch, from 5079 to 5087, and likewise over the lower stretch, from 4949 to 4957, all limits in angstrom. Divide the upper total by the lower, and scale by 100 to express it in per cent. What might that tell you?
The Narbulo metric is 80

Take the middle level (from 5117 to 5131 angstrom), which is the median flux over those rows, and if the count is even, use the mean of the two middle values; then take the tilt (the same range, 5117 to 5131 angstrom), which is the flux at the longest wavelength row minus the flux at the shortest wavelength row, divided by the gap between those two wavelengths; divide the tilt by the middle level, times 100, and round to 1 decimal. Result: -2.3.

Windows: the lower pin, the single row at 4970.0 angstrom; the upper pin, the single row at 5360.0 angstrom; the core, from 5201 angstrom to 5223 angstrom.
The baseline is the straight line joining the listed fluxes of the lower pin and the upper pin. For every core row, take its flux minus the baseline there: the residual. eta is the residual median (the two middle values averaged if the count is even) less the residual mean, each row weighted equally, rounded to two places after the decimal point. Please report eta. -0.17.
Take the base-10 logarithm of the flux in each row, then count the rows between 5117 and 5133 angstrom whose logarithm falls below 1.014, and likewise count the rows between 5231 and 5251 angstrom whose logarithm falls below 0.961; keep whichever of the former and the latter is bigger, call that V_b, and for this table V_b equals 6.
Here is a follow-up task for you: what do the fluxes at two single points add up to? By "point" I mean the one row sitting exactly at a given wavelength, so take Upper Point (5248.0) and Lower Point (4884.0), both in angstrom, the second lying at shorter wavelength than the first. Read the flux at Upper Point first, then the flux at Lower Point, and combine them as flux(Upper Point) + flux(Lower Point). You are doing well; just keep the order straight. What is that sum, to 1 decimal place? 22.2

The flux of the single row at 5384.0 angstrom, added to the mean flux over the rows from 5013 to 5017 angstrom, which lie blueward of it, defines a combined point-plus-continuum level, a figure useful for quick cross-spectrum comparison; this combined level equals 20.0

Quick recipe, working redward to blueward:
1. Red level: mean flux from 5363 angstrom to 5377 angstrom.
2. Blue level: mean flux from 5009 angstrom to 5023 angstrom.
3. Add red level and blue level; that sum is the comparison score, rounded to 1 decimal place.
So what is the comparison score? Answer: 19.5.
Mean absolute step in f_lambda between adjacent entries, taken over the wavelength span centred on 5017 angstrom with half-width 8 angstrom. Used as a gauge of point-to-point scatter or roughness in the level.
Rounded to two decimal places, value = 0.70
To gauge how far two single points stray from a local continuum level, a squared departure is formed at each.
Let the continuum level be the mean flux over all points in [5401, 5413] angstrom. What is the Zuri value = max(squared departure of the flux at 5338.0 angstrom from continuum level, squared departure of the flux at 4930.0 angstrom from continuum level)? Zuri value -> 3.4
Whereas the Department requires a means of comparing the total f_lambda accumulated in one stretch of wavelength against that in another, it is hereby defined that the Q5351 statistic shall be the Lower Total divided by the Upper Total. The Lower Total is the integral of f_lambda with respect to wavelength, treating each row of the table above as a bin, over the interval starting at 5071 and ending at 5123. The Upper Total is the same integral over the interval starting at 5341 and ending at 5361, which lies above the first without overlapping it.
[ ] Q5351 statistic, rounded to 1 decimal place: 2.4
